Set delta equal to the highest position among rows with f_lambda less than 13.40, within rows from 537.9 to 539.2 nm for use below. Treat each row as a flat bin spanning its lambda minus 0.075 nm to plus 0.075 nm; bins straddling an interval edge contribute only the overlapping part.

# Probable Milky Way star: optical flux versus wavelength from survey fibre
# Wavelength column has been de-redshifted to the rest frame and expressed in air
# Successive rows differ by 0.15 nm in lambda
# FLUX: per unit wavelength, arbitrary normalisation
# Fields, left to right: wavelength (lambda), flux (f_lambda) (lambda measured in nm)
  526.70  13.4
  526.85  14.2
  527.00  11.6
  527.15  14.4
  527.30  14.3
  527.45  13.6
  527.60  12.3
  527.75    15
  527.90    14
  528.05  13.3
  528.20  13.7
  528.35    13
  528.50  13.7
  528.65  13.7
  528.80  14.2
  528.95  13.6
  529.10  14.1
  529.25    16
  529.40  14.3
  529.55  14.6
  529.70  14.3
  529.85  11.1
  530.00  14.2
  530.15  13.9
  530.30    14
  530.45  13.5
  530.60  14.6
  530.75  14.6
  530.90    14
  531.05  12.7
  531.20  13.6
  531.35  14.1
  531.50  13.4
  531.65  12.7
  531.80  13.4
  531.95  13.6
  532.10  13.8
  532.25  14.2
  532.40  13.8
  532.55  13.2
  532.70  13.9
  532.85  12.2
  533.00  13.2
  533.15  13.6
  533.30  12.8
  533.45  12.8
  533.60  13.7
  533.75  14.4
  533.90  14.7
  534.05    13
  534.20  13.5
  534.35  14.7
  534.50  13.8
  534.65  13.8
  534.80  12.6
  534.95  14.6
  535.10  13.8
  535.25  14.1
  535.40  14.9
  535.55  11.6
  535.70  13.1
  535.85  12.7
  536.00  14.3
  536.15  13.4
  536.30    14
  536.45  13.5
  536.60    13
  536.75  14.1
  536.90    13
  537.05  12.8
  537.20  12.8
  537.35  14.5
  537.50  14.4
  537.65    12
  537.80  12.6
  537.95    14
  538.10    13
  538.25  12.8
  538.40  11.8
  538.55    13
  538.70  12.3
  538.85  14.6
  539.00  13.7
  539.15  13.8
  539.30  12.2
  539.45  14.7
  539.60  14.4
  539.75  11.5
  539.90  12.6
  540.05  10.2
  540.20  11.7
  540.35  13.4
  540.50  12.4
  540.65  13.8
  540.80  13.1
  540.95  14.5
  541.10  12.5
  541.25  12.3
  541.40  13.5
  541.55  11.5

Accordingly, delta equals 538.70 nm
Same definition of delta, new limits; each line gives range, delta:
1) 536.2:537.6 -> 537.20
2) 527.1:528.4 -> 528.35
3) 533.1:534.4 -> 534.05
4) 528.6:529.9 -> 529.85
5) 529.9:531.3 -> 531.05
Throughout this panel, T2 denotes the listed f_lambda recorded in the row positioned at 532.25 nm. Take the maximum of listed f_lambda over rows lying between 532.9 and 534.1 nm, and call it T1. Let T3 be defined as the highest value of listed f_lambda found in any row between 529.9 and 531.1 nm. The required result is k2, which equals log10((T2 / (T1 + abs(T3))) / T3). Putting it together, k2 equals -1.48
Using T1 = 14.7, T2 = 14.2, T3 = 14.6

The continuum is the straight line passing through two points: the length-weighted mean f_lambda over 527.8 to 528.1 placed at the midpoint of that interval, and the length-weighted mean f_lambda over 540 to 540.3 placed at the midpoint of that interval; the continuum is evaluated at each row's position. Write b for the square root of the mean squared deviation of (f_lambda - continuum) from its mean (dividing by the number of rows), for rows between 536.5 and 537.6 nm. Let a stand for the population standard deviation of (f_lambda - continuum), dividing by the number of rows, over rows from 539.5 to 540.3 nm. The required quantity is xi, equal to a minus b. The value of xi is 0.6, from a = 1.4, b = 0.8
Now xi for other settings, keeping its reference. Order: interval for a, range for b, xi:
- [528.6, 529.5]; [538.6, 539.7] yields -0.2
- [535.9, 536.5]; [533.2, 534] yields -0.5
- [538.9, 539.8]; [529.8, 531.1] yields 0.1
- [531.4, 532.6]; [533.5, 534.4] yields -0.2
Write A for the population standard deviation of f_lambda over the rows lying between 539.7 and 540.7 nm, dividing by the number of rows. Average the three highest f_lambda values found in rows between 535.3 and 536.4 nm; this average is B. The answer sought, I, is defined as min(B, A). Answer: 1.1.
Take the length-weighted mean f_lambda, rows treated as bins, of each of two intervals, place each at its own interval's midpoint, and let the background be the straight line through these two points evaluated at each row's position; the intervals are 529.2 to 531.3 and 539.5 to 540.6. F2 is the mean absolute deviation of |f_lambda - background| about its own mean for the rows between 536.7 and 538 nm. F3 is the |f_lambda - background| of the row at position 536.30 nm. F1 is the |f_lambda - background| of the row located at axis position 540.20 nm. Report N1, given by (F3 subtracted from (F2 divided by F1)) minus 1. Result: -1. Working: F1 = 0.7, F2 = 0.60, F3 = 1.01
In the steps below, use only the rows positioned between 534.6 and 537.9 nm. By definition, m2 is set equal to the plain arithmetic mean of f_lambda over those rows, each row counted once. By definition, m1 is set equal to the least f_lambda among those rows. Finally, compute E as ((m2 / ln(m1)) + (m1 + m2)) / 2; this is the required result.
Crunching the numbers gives 15.3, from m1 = 11.6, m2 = 13.4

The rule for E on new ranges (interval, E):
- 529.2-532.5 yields 15.3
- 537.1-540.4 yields 14.4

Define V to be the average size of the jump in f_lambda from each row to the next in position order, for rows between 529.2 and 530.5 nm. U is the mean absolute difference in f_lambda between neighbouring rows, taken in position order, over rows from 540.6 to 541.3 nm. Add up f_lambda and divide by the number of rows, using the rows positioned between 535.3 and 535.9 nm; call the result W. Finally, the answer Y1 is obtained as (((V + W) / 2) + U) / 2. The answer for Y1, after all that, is 4.10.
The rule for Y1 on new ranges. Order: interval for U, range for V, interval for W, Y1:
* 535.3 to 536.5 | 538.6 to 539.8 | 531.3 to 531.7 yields 4.36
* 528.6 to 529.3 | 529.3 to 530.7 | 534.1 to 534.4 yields 4.24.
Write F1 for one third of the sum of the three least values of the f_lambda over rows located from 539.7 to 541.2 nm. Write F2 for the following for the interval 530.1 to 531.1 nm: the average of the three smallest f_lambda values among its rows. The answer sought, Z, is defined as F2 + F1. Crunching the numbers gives 24.5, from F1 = 11.1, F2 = 13.4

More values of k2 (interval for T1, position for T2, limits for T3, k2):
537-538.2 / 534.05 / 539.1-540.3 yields -1.52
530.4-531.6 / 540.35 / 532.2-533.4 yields -1.48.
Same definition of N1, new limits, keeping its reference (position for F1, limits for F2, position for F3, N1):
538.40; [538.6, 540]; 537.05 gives 0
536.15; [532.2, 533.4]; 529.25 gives -2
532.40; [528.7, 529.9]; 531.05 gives 2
